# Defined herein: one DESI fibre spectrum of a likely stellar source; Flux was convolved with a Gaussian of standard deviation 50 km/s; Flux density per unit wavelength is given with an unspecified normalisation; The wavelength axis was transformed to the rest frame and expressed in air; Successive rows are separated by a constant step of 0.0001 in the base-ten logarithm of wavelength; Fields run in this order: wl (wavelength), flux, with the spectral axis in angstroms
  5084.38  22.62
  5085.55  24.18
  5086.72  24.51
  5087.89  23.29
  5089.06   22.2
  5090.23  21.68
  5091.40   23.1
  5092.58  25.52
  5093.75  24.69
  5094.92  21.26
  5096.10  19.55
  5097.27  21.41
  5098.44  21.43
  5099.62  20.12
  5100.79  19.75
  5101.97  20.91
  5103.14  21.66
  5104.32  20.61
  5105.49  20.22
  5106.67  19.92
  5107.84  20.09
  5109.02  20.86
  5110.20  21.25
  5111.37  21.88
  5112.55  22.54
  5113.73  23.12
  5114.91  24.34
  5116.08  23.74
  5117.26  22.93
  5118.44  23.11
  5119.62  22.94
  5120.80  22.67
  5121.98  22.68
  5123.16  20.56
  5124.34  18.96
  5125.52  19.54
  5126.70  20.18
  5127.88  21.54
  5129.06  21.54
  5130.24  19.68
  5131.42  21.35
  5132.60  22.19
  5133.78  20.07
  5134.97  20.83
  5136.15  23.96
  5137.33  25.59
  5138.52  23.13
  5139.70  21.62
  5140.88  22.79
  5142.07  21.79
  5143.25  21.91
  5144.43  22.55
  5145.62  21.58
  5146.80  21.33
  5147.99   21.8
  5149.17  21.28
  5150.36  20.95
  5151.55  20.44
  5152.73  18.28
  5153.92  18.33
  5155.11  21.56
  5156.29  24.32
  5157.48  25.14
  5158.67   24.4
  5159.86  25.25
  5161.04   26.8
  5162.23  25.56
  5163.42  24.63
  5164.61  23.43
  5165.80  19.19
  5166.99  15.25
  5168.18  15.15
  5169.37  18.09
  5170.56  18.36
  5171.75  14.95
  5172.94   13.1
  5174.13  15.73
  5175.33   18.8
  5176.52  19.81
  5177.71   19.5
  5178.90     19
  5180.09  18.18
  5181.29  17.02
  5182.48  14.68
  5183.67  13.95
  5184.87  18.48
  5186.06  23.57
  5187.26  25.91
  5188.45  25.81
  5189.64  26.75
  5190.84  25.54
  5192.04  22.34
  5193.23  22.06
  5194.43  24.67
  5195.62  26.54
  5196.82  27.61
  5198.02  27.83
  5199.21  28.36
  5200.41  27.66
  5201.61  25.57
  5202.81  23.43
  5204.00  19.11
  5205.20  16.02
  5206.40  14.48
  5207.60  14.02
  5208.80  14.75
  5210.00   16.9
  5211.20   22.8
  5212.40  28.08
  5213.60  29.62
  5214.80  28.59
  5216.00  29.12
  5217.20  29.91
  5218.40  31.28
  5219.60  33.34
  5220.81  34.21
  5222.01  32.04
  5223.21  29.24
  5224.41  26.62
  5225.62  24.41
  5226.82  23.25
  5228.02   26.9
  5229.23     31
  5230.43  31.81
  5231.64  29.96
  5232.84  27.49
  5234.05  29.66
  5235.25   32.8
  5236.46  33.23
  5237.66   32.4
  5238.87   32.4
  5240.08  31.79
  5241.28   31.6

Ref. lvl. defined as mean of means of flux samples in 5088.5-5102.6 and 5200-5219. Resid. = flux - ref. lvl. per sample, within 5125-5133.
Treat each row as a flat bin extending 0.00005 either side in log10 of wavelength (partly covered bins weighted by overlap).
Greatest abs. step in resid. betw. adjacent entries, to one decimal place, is 1.9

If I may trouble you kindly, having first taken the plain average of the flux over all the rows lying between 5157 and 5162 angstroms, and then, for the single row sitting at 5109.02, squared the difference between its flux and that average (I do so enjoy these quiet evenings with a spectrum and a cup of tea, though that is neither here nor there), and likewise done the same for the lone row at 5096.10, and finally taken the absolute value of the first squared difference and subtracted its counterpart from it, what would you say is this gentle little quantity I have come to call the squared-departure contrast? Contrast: -14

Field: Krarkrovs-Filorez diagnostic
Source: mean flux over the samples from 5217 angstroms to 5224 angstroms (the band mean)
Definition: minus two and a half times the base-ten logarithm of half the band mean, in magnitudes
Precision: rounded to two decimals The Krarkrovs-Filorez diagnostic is -3.00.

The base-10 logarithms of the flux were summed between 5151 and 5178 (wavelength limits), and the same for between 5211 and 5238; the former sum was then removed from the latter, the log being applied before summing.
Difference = 4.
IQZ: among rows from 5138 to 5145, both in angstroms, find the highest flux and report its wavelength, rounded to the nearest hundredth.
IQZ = 5138.52 angstroms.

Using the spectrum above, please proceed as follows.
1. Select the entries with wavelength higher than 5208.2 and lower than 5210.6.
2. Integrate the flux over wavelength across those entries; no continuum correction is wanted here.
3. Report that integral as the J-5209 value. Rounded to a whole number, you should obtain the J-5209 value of 38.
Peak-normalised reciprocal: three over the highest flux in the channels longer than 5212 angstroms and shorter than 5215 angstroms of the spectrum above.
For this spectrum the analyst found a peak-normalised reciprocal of 0.101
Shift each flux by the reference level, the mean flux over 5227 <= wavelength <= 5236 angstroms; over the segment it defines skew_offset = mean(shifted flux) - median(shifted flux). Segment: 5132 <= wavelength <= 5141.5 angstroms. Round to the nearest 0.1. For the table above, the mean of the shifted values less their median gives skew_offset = 0.0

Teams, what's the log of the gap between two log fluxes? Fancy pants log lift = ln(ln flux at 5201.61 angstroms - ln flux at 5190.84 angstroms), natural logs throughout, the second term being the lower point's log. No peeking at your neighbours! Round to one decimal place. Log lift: -6.7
